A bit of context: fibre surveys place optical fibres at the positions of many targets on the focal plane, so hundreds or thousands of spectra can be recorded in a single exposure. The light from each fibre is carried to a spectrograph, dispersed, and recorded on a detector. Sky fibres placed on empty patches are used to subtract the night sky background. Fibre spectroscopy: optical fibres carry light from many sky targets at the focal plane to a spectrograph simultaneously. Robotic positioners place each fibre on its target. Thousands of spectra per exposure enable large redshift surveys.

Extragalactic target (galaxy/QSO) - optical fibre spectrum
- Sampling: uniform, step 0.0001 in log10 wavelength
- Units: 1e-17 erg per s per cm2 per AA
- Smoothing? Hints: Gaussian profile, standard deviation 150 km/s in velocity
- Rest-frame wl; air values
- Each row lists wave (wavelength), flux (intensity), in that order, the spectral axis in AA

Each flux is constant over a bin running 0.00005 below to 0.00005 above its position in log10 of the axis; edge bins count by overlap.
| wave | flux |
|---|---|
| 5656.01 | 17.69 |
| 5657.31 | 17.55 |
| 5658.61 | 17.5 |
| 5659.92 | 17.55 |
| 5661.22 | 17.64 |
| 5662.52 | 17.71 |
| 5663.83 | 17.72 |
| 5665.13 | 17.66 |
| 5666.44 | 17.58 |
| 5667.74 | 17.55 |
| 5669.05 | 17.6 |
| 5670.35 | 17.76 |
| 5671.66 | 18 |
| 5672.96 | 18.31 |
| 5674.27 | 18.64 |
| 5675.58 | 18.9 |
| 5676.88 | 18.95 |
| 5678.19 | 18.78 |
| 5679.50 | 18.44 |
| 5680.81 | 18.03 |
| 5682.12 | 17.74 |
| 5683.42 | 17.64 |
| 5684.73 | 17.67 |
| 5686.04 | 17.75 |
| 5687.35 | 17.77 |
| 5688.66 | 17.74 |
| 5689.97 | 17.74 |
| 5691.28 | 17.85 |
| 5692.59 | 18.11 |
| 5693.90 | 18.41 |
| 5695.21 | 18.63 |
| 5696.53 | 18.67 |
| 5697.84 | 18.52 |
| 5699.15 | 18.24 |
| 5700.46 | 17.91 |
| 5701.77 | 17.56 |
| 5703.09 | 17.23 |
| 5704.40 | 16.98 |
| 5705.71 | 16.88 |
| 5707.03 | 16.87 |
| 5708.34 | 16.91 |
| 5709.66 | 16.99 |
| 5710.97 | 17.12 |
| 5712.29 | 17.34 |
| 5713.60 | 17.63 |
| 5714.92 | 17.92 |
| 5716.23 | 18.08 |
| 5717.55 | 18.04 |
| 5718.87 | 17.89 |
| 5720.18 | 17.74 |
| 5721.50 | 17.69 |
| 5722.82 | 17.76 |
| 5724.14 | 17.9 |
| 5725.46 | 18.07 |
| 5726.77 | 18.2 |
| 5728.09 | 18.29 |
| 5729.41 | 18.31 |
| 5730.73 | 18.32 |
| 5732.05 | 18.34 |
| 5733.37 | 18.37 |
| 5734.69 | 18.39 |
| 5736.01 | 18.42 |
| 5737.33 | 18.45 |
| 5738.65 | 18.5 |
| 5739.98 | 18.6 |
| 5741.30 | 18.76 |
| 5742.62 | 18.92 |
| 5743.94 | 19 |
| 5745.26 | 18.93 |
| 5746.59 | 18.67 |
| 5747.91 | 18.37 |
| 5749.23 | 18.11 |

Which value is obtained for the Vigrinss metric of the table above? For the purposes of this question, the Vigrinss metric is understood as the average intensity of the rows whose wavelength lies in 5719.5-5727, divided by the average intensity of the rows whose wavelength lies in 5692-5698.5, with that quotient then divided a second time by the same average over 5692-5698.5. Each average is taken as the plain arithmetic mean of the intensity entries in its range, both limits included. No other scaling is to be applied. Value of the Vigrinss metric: 0.0525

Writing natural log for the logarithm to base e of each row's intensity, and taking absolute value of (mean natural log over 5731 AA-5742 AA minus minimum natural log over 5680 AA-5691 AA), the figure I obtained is 0.046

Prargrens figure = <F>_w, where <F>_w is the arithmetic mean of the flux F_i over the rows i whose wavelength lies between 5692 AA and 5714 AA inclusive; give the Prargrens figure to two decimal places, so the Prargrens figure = 17.65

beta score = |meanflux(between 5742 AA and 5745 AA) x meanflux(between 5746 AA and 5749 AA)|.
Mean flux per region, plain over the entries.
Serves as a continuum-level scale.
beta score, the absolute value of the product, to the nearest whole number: 351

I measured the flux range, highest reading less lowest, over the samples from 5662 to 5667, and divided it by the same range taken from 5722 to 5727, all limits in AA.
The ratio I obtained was 0.3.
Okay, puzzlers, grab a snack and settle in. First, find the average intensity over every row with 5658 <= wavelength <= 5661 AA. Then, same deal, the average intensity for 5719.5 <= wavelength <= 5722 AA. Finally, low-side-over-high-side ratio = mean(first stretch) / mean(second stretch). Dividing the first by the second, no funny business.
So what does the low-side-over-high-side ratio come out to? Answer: 0.99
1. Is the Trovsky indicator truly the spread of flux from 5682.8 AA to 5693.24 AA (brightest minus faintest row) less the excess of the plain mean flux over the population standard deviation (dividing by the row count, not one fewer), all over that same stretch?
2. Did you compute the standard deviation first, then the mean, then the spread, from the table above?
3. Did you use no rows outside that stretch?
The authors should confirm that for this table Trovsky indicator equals -17.2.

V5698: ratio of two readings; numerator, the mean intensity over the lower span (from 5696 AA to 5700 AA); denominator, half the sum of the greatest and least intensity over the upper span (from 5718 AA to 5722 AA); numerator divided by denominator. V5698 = 1.04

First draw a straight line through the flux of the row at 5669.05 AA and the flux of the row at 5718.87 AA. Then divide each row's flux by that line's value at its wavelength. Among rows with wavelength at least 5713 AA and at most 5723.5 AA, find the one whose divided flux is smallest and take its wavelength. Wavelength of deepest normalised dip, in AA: 5713.60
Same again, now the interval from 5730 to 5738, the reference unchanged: 5730.73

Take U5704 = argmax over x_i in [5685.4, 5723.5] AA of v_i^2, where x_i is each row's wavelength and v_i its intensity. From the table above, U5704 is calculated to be 5696.53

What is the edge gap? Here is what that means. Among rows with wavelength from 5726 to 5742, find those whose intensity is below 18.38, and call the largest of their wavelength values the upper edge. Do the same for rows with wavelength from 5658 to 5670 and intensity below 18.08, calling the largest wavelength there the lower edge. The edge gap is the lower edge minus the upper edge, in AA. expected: -64.3 AA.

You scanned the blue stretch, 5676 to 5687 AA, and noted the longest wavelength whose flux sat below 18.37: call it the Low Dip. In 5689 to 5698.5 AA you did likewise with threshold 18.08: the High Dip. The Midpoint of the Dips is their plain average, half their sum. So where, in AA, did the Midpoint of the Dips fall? 5688.7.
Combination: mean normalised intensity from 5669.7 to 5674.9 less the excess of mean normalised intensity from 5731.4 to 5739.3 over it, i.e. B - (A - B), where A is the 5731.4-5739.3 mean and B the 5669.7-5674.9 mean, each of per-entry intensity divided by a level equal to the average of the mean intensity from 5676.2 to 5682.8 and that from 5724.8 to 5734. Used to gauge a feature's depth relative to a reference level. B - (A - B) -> 0.98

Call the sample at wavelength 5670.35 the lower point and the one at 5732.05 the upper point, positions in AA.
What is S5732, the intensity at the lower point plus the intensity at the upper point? 36.10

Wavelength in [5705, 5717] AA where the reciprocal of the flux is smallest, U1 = 5716.23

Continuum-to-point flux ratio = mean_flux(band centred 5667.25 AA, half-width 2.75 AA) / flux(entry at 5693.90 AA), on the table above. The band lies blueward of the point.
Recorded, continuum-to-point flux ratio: 0.956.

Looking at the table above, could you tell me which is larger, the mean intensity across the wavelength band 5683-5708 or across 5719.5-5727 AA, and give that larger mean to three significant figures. 17.9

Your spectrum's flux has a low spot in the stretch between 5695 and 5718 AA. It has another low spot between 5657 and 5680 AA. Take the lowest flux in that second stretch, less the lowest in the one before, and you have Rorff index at 0.63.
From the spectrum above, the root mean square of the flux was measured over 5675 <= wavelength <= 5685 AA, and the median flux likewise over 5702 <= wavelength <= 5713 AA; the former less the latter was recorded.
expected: 1.3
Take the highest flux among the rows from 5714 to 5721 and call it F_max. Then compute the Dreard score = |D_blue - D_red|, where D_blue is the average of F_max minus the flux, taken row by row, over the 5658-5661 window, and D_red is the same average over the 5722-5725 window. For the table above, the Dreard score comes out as 0.30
